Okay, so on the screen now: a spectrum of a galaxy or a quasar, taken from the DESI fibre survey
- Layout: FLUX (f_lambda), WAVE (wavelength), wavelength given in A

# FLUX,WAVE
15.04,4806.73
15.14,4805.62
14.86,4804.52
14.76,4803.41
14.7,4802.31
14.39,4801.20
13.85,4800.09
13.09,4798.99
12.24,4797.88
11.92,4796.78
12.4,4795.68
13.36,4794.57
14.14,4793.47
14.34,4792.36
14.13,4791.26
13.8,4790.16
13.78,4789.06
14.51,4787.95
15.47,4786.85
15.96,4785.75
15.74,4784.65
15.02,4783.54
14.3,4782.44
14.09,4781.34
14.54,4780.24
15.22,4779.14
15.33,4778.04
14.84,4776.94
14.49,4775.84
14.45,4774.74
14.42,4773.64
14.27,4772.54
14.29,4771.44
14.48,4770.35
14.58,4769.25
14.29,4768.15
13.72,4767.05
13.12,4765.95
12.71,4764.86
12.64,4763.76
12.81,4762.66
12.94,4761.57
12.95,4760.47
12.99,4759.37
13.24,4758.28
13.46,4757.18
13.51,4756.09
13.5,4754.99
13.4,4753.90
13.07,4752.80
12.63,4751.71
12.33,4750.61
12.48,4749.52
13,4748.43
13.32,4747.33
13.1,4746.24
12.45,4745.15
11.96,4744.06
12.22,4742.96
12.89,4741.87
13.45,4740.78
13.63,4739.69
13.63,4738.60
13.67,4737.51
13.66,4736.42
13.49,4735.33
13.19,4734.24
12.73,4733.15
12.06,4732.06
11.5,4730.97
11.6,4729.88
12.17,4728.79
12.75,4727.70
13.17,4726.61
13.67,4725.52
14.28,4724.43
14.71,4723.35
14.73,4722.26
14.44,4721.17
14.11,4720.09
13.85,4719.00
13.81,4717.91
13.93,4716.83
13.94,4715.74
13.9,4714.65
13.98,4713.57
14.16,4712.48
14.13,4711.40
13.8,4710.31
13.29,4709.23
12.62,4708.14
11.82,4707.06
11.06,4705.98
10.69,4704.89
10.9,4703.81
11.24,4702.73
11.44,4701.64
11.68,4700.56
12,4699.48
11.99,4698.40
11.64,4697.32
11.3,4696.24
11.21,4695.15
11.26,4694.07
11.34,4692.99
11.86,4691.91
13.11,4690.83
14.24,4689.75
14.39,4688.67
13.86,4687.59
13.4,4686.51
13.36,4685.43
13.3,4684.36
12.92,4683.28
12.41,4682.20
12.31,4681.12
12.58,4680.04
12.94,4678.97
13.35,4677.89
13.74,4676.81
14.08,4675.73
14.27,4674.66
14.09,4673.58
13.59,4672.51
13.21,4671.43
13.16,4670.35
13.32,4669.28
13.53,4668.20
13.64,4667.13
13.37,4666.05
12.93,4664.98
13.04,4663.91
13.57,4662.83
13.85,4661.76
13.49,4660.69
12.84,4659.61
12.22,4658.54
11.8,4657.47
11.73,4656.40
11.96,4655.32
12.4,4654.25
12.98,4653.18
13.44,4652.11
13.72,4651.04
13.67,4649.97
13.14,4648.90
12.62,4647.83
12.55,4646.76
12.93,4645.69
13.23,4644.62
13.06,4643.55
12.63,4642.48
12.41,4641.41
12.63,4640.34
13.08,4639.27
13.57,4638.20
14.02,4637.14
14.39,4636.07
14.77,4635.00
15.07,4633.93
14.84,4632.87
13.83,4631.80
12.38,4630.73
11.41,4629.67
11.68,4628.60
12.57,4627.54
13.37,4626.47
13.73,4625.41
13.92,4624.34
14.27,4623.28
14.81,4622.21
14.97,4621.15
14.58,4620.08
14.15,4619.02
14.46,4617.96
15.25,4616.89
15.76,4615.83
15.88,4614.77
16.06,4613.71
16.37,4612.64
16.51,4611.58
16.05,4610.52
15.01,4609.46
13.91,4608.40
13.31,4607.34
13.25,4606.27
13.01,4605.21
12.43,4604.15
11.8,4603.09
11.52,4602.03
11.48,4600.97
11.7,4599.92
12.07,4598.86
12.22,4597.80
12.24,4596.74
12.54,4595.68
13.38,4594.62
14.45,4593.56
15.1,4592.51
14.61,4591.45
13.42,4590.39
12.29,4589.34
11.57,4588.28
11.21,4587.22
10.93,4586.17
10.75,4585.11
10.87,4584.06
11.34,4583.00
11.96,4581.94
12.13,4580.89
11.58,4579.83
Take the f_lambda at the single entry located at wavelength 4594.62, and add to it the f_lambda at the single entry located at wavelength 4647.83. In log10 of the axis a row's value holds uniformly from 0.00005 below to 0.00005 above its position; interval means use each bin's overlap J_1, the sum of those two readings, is 26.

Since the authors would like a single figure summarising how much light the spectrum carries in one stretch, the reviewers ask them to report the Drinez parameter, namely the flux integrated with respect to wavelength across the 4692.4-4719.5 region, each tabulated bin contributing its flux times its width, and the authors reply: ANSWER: 337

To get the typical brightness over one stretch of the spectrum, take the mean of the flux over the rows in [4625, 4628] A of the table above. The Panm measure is 13.22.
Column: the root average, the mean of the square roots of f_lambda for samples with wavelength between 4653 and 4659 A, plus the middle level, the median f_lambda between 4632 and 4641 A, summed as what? 17.7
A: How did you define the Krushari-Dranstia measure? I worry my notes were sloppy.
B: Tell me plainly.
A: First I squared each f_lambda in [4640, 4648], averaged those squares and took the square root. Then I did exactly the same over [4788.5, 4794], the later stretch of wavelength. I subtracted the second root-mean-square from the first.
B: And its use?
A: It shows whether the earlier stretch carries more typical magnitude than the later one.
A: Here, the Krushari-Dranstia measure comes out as -1.28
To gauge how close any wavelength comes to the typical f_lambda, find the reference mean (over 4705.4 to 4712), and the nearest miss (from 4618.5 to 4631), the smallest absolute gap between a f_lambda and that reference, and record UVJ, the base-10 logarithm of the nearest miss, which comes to -0.66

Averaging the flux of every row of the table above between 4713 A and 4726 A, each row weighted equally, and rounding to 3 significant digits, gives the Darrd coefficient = 14.1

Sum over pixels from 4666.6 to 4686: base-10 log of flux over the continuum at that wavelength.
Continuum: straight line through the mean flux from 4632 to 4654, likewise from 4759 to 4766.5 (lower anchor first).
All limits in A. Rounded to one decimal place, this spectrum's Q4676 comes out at 0.0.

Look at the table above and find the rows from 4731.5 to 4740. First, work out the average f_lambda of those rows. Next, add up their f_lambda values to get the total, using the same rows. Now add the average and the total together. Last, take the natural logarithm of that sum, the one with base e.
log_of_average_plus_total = 4.78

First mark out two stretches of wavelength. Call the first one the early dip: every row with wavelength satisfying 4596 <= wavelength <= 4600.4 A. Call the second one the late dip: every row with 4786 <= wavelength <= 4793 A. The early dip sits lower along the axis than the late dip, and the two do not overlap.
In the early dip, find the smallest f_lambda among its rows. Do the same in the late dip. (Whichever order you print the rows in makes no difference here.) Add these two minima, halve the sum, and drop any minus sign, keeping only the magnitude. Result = 12.7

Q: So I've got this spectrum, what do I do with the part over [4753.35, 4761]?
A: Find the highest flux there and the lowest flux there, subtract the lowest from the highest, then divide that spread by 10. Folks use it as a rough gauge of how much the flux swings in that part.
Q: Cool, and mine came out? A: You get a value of 0.056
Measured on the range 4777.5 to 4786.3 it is 0.187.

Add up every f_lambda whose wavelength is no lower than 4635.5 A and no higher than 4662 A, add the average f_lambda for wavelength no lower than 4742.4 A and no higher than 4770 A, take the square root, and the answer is 18.4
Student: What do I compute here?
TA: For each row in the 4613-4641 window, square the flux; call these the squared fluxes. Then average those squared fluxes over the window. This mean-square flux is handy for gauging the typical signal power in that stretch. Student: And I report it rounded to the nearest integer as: 199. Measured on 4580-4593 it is 150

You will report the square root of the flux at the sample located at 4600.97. 3.39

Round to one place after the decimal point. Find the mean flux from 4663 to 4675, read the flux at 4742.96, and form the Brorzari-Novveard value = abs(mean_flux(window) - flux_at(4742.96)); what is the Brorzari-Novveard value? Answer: 1.2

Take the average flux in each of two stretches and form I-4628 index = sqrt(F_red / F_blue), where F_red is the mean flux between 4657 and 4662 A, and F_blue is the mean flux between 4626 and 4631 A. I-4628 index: 1.02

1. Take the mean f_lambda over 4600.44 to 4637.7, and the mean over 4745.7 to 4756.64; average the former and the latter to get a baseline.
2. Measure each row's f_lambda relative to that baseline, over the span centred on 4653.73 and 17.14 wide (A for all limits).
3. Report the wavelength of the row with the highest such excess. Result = 4661.76 A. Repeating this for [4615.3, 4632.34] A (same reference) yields 4615.83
